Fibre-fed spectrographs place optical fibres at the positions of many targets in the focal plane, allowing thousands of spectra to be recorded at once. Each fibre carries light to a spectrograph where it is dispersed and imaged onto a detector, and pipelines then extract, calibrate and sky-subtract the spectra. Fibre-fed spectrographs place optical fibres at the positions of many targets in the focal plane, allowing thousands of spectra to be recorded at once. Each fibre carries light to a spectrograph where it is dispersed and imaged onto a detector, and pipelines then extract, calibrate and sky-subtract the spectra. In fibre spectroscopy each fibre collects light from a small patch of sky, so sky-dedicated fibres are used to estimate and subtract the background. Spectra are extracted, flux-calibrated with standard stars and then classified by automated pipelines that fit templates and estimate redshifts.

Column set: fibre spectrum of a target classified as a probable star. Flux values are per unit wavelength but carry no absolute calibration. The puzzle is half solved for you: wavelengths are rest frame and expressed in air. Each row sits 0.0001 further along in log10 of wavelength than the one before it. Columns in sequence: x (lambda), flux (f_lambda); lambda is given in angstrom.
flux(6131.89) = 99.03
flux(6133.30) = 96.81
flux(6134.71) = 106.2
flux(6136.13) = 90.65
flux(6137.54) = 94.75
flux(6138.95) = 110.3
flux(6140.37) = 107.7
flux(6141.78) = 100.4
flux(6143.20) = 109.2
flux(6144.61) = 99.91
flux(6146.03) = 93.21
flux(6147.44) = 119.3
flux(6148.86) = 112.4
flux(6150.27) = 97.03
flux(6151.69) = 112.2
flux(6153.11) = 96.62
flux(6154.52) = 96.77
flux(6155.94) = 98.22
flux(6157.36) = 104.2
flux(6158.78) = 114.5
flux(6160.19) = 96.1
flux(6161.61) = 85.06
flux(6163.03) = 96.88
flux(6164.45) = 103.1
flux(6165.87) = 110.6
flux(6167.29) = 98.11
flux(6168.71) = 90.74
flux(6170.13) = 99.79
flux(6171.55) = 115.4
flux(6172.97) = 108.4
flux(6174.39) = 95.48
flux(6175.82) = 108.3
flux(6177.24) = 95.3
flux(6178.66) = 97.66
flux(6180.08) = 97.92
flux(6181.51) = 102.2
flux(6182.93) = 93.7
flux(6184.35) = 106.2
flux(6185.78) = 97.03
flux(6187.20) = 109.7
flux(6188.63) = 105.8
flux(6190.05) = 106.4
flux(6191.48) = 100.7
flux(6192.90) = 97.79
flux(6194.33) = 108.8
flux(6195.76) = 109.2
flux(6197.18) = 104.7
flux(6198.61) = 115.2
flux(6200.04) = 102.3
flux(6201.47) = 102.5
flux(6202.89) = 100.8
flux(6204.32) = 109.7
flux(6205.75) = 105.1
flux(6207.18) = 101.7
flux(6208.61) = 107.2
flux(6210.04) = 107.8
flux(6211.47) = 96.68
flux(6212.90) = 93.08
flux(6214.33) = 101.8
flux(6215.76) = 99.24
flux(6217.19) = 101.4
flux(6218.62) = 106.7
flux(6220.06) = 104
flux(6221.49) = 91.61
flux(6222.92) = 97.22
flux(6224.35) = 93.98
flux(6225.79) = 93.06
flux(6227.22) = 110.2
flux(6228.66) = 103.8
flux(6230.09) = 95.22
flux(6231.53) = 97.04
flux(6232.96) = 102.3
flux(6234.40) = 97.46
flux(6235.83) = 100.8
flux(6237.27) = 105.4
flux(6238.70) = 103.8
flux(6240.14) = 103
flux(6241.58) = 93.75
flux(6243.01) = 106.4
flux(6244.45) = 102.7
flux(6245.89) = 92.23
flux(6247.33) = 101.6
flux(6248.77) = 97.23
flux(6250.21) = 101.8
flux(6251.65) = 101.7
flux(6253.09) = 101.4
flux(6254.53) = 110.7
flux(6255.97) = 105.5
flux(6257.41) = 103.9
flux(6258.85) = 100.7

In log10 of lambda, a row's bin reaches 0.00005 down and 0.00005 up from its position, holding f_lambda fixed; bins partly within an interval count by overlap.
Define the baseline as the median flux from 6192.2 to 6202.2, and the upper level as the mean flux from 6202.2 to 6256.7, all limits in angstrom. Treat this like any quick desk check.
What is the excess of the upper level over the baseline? -4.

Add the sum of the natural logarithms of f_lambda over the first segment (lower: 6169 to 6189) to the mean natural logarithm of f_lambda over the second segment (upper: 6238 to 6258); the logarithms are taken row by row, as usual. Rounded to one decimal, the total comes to 69.4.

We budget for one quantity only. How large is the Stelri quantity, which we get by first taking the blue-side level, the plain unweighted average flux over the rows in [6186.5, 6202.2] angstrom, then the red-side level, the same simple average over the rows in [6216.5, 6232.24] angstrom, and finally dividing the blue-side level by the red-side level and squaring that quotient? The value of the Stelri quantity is 1.13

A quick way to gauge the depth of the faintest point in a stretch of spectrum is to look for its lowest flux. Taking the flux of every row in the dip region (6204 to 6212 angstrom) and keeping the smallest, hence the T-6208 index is 96.68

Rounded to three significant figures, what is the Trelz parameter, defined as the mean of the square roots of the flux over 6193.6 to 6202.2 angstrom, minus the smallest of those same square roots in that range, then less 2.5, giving -2.27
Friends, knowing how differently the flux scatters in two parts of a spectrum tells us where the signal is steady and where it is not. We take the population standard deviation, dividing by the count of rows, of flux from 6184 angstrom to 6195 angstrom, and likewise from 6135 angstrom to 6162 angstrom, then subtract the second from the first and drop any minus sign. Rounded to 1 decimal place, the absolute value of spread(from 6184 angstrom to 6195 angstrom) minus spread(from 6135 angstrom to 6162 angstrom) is 4.3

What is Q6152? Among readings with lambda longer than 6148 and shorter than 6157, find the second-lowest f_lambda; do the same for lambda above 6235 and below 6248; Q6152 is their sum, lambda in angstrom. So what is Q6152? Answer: 191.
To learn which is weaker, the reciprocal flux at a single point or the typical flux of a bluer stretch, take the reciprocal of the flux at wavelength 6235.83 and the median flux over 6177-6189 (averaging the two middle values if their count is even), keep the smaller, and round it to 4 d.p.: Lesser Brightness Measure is 0.0099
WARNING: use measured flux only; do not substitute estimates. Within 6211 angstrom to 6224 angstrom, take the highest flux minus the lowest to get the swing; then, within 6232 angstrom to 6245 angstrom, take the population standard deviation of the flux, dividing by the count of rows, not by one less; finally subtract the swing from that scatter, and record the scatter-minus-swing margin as -11.4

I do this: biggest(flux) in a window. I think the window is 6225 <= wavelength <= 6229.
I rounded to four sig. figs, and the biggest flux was 110.2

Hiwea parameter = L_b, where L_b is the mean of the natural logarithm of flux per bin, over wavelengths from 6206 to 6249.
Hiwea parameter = 4.607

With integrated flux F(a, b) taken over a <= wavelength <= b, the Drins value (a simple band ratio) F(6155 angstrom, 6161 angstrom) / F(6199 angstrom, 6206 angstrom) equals 0.8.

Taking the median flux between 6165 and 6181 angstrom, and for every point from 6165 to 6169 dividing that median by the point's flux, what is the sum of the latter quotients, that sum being 2.97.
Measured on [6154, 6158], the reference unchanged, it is 2.95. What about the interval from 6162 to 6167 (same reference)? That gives 2.85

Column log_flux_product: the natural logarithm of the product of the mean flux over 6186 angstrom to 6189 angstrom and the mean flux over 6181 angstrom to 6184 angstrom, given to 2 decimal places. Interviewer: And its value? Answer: 9.26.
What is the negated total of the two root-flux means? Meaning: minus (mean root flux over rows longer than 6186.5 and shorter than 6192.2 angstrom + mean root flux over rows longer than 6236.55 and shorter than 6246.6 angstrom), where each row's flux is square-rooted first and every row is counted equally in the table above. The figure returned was -20.3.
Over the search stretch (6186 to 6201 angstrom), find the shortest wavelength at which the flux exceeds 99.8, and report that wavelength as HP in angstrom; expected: 6187.20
